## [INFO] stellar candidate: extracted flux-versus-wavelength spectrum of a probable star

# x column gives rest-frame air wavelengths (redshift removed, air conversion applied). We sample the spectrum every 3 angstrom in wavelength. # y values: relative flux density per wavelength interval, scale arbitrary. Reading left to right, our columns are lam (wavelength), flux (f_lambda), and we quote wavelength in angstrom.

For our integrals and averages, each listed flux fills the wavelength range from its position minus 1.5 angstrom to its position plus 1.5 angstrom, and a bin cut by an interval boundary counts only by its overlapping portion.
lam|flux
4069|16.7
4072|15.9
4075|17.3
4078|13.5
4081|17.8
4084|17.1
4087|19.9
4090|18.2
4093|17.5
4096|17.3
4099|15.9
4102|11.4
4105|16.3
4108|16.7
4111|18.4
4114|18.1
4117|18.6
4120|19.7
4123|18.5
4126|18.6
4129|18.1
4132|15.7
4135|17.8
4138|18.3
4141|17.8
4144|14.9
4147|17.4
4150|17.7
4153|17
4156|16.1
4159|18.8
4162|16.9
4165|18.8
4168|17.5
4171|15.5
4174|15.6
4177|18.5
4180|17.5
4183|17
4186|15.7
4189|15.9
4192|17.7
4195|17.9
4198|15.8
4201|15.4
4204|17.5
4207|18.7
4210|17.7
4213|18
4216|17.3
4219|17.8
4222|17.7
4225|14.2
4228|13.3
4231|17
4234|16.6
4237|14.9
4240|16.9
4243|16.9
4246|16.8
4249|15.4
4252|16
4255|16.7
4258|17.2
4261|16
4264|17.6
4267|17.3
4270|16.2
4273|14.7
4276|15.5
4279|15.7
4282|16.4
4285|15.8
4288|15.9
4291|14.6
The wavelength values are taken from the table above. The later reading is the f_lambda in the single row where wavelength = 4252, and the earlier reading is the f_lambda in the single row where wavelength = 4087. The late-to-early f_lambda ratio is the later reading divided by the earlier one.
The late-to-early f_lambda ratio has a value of 0.80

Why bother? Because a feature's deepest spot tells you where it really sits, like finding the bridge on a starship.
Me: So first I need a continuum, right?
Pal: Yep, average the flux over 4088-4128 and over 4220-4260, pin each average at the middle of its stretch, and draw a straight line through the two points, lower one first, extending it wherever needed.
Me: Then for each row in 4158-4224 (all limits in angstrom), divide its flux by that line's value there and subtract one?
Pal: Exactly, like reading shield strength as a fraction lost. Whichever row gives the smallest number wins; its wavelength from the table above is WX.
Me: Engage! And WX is 4171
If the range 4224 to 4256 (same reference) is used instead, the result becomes 4228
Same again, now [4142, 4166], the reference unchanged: 4144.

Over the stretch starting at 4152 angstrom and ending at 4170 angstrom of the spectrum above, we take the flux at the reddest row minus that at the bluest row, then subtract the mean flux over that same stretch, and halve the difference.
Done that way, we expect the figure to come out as -8.5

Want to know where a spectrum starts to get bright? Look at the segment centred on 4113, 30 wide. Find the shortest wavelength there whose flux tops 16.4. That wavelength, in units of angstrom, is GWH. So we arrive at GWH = 4108 angstrom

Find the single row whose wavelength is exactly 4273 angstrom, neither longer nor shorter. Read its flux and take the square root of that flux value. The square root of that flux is 3.8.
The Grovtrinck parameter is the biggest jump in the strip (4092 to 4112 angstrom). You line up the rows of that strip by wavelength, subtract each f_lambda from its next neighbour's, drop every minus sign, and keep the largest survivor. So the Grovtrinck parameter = 4.9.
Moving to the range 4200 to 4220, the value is 2.1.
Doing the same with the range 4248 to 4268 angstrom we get 1.6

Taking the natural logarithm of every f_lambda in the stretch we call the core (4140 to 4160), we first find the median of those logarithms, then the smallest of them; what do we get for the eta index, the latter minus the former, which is -0.16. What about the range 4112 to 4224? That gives -0.17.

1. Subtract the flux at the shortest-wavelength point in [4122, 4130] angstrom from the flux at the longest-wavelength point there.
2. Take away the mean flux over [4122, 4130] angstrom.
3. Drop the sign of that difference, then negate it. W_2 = -18.8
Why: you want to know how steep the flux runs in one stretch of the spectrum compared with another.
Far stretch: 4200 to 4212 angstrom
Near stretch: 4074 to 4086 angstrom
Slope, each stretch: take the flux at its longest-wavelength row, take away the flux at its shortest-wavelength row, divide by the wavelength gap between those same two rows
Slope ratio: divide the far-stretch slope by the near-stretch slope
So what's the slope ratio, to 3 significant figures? -11.5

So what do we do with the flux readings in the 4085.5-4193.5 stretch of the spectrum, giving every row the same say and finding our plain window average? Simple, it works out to 17.3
